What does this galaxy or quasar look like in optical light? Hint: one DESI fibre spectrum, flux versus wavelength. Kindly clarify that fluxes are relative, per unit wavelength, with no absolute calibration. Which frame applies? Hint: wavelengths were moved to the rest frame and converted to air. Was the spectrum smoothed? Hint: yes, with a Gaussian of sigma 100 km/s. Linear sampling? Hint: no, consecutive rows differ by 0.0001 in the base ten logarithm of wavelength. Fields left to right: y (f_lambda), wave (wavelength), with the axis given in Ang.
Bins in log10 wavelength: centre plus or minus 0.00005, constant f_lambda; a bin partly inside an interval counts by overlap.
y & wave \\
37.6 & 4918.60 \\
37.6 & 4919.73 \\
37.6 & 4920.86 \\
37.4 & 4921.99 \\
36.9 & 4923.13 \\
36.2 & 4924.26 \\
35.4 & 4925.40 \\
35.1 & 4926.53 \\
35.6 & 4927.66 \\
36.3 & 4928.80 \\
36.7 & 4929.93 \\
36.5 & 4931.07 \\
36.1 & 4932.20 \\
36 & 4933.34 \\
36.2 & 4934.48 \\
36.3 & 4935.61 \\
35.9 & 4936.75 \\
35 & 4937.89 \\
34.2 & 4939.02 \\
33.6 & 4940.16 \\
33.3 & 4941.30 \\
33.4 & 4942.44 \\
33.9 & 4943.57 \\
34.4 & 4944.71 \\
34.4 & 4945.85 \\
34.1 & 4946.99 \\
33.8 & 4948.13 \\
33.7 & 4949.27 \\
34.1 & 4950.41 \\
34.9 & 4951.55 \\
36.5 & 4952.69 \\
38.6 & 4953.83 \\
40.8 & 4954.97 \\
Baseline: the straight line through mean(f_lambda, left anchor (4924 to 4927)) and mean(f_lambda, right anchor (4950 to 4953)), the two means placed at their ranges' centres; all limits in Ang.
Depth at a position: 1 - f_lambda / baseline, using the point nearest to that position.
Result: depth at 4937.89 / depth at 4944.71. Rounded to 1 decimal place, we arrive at 0.4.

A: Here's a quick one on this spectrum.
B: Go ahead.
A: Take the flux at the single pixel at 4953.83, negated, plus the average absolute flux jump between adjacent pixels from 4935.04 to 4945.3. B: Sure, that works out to -38.1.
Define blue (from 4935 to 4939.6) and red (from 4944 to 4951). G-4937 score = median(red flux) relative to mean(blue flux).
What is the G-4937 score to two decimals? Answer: 0.96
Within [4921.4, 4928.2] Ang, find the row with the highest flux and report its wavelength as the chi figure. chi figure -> 4921.99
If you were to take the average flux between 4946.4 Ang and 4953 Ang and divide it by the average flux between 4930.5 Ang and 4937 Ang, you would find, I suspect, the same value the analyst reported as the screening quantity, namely 0.95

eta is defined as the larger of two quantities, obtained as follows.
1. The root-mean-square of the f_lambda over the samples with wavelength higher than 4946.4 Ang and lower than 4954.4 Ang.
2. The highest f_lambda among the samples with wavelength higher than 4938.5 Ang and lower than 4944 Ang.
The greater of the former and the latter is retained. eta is 35.1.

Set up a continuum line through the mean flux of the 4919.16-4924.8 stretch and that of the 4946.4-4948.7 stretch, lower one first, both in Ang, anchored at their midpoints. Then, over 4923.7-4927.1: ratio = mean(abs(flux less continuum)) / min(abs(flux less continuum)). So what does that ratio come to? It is 1.7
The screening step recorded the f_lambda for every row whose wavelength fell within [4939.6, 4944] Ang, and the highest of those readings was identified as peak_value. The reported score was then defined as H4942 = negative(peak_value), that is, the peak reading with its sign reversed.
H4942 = -33.9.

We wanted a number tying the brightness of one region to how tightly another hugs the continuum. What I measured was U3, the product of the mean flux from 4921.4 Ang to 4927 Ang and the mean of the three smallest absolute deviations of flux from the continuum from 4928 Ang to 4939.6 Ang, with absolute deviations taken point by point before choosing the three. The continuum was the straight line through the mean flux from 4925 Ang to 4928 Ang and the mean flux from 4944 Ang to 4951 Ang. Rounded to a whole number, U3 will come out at 21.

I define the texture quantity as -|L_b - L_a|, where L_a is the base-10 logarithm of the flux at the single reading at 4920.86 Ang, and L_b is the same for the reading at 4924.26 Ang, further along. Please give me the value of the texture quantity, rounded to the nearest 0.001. -0.016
